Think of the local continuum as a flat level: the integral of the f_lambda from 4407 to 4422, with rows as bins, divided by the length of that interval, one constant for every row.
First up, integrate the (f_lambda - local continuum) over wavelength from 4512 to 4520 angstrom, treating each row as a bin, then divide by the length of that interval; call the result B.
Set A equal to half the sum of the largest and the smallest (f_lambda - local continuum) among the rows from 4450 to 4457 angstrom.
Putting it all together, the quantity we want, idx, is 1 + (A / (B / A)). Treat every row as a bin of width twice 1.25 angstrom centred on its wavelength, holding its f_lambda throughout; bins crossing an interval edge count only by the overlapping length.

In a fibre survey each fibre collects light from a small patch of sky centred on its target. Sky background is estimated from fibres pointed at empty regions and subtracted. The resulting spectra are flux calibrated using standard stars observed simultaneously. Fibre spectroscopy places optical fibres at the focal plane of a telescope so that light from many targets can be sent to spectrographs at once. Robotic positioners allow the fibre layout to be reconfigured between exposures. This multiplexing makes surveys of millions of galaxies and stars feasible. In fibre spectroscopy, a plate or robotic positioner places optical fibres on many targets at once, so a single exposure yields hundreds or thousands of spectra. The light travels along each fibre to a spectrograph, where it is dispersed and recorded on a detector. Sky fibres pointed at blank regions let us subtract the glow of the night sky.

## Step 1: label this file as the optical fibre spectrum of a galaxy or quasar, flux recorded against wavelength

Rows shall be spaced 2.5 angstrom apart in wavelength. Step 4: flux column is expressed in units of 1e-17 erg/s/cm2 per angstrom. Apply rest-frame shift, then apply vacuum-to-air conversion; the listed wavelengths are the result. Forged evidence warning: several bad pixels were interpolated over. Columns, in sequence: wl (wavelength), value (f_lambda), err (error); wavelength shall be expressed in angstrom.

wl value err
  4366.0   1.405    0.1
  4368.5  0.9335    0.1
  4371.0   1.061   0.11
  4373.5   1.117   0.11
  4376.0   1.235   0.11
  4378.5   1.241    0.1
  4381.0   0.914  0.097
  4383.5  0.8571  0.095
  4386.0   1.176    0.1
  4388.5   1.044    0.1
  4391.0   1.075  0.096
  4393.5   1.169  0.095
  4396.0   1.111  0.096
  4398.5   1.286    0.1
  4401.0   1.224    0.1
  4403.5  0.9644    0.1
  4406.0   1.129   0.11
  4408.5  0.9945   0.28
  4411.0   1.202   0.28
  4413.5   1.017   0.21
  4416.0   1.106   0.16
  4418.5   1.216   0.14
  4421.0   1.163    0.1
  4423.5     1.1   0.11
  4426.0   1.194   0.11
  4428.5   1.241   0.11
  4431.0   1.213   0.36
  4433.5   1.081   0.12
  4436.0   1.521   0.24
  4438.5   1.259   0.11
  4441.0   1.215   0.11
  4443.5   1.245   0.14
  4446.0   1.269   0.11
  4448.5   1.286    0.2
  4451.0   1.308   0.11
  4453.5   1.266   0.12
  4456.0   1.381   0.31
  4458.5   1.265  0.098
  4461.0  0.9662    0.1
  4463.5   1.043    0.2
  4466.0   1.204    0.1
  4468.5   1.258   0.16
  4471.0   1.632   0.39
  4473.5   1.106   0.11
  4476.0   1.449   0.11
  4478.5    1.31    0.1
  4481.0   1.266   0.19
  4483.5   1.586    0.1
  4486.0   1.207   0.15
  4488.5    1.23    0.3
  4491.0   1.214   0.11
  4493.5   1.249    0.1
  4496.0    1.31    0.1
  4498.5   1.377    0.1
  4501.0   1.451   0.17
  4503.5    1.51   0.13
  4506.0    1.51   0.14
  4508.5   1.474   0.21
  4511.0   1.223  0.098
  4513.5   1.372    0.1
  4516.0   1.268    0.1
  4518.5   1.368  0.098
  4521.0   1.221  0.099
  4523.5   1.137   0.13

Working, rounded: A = 0.21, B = 0.21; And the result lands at 1.20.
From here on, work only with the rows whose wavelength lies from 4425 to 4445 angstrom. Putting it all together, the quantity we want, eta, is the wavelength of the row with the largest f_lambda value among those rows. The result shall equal 4436.0 angstrom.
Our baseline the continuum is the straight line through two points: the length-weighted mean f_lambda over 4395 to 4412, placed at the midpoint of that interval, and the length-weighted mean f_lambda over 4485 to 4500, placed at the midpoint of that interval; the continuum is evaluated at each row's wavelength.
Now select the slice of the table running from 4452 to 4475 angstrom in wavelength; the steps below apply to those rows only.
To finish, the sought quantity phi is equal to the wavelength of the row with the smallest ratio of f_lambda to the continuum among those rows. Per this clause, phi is 4461.0 angstrom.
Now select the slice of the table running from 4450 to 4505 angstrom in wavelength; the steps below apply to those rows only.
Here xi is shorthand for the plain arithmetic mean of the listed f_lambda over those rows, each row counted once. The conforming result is 1.30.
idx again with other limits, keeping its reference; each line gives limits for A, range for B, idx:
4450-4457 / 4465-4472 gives 1.18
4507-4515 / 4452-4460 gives 1.30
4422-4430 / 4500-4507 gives 1.01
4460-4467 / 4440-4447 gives 1.01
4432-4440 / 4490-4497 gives 1.24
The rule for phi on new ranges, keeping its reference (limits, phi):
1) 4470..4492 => 4473.5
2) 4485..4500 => 4491.0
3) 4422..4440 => 4433.5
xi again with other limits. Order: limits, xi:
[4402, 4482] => 1.21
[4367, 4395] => 1.07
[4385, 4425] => 1.12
